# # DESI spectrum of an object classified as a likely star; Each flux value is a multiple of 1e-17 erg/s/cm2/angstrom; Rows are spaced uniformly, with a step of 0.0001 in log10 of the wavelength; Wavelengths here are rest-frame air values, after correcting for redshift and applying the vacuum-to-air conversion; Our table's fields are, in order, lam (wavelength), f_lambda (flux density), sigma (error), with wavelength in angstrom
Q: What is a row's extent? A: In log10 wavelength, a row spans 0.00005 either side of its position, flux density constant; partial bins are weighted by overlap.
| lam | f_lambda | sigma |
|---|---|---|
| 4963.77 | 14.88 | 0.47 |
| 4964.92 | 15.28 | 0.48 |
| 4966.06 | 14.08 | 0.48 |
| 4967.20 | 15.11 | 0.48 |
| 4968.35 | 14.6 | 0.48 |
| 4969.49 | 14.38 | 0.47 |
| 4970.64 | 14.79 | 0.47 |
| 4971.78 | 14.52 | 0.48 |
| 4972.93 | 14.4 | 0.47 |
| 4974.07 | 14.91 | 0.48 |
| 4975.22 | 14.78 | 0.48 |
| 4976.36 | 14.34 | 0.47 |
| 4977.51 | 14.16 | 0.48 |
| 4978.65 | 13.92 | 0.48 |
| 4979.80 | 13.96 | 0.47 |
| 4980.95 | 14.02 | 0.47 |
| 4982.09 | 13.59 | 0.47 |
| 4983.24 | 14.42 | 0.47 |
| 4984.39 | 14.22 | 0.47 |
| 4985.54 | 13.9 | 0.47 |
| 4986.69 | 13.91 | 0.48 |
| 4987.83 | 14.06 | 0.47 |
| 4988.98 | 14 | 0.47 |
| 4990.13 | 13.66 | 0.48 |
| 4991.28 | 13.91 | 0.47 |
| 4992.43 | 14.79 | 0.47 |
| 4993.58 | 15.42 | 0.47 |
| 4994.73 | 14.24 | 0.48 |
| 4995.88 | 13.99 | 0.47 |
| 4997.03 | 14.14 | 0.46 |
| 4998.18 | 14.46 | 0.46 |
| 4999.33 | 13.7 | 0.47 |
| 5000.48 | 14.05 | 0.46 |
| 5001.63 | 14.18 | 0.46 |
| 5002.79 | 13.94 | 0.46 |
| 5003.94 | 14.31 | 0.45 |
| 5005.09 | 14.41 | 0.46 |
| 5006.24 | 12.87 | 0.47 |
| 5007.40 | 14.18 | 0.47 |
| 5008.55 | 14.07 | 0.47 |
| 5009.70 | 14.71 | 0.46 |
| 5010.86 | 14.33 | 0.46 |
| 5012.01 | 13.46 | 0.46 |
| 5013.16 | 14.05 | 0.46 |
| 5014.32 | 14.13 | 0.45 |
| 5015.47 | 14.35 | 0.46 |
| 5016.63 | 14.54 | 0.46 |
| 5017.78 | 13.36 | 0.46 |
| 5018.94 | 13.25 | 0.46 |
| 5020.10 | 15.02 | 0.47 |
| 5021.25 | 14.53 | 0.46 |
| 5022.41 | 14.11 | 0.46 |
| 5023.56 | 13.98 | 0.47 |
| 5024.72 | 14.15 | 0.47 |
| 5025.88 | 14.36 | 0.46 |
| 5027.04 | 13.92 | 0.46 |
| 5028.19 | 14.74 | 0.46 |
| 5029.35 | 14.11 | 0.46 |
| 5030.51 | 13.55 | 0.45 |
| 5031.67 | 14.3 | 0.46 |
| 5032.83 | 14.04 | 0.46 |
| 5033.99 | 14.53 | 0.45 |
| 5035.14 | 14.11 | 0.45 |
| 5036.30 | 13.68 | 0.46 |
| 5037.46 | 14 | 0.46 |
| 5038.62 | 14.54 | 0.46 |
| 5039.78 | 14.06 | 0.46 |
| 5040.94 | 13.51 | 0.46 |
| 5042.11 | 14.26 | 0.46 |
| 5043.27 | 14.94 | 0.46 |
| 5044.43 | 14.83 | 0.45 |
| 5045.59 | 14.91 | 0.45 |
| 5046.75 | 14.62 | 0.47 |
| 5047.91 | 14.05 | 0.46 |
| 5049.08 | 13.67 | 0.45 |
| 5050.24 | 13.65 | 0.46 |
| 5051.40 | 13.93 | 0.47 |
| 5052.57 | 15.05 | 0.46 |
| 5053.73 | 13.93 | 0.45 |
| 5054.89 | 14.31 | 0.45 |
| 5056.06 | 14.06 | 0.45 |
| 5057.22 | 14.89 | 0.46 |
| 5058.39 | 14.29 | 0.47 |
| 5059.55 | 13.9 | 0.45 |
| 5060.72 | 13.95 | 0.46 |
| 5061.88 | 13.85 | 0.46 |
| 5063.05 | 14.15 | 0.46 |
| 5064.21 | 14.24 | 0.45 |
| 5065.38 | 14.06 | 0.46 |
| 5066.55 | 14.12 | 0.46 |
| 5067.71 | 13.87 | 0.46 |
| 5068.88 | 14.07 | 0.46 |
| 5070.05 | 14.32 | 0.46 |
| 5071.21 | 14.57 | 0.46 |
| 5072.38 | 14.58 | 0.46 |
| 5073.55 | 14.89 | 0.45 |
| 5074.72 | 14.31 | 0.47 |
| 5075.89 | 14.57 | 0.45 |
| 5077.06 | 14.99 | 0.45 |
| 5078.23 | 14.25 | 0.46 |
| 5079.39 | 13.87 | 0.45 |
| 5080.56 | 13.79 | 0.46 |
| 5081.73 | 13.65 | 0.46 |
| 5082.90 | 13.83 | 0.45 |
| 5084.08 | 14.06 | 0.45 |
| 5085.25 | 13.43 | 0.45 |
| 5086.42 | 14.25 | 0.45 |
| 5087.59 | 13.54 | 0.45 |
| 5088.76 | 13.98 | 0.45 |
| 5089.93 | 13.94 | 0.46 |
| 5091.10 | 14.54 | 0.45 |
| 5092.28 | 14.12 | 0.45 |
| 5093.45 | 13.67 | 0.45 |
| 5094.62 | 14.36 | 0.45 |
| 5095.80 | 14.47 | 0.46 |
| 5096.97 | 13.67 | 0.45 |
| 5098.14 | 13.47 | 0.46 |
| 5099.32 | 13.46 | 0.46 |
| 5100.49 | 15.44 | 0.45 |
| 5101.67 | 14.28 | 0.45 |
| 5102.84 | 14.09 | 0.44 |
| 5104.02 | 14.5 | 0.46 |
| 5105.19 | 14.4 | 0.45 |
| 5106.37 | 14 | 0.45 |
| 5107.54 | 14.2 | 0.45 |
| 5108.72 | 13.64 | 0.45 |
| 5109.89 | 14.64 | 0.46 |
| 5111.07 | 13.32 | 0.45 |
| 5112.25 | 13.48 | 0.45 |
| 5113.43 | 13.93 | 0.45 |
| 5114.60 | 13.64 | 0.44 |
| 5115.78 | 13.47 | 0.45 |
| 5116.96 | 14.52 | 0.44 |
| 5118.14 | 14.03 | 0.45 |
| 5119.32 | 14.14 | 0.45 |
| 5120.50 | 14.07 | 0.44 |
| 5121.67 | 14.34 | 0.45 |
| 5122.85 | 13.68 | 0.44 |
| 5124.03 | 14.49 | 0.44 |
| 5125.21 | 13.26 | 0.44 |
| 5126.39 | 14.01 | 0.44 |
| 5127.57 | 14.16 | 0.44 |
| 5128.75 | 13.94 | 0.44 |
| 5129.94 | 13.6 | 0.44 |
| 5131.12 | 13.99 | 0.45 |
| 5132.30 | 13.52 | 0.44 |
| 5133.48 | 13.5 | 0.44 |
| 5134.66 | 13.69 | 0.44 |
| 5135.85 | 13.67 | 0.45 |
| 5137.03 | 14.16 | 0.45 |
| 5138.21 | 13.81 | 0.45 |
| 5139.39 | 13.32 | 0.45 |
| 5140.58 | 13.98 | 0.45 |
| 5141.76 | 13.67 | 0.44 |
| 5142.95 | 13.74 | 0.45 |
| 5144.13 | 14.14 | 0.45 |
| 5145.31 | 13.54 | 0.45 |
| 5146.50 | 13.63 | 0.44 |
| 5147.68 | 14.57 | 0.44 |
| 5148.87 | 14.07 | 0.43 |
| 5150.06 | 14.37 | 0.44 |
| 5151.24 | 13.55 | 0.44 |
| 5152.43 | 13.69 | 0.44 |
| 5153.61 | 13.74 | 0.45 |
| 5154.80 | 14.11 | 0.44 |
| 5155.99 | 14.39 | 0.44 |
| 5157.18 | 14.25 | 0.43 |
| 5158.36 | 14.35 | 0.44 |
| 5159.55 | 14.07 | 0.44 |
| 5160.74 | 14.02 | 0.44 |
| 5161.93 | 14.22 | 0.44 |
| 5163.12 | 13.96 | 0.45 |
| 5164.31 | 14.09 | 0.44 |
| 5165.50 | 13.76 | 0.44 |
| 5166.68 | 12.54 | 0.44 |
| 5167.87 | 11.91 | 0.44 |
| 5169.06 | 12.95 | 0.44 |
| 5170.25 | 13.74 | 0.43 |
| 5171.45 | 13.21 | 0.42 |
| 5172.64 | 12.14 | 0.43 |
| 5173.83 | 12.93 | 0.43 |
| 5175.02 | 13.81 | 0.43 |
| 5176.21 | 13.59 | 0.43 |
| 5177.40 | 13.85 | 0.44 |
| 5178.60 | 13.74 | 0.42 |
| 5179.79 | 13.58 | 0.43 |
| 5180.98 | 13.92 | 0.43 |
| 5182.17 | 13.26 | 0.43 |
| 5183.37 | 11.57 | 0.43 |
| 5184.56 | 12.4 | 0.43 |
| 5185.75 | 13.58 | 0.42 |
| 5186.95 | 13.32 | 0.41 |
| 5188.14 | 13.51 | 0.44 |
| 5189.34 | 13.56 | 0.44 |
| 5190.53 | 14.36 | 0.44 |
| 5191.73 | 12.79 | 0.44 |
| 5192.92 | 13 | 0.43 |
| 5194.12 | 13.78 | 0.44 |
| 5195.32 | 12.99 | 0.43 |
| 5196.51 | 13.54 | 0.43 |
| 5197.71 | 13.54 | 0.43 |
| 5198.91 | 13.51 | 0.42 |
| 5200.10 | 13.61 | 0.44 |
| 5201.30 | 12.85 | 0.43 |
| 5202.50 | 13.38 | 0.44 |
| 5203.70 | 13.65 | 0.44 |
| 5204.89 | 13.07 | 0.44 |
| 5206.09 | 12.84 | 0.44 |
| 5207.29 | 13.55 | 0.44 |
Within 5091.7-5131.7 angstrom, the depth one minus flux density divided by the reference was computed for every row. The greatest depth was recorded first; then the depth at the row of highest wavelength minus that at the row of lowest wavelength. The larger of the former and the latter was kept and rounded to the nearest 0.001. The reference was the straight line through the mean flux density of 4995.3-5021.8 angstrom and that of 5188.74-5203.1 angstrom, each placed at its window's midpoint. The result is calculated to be 0.030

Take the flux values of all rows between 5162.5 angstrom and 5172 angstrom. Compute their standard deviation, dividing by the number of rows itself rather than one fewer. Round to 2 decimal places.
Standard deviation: 0.72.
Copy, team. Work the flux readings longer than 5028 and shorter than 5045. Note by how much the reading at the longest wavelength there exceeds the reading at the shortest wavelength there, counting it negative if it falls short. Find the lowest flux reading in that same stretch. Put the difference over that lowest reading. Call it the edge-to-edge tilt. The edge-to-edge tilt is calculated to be 0.01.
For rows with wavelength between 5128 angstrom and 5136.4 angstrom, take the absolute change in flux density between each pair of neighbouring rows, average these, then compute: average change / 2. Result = 0.12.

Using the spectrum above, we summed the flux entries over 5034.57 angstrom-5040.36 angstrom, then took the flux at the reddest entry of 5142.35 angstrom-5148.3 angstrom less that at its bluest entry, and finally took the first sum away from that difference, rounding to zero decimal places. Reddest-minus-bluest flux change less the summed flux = -70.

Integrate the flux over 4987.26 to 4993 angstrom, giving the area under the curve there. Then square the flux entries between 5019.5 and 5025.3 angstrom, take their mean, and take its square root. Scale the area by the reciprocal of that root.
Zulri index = 5.63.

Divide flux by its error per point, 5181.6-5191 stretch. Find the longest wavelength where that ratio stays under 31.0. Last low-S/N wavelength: 5189.34 angstrom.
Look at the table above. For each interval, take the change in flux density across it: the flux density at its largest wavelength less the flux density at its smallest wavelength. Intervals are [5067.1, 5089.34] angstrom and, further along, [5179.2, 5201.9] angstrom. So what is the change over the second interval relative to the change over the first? -6.6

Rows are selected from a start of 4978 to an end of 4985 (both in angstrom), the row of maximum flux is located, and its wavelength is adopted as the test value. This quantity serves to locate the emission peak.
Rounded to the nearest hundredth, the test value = 4983.24 angstrom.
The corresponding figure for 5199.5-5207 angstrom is 5203.70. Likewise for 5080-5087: 5086.42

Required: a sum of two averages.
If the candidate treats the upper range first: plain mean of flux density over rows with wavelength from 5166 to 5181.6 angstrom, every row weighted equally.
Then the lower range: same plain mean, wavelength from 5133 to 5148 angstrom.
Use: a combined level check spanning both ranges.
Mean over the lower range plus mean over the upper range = 27.0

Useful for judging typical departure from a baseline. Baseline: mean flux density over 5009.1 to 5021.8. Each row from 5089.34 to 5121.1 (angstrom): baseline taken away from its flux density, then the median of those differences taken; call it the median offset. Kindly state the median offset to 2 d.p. -0.09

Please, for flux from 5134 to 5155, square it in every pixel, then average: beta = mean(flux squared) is 192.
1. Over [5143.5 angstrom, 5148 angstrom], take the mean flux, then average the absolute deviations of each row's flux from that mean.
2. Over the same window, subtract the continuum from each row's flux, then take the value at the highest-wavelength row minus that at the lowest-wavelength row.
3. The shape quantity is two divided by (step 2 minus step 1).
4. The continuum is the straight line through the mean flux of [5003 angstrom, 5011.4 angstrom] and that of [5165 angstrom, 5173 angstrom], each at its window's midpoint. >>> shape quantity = 28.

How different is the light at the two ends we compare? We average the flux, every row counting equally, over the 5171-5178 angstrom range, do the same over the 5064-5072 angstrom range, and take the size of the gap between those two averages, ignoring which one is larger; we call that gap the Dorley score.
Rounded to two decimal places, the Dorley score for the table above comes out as 0.92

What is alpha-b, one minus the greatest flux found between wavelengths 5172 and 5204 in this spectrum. -13.4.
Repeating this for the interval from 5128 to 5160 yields -13.6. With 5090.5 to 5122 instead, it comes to -14.4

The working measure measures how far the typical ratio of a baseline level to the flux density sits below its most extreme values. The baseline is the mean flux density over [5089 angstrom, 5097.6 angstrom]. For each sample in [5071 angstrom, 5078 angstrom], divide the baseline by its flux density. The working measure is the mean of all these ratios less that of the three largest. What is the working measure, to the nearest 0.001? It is -0.011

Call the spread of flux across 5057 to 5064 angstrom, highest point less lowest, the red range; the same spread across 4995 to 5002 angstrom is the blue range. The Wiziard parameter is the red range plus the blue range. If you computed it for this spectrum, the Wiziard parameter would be 1.80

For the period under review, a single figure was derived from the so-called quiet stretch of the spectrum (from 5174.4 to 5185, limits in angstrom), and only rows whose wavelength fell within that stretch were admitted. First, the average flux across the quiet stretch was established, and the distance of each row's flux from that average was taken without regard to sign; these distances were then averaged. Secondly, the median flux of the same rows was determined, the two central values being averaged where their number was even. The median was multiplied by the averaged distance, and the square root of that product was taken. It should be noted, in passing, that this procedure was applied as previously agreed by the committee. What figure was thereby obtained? 2.8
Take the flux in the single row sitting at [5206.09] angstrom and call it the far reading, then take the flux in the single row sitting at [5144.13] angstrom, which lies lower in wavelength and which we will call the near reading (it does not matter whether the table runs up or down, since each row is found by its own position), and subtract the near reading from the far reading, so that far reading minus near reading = -1.3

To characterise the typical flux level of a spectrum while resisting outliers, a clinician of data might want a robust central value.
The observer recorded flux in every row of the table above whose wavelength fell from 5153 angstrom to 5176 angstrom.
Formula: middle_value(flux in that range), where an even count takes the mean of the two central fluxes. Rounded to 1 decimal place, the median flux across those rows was 13.8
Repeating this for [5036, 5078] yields 14.2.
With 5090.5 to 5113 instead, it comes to 14.1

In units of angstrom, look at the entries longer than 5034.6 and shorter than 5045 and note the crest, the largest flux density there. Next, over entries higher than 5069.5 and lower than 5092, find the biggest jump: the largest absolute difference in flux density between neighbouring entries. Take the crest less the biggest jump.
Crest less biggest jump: 14.1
